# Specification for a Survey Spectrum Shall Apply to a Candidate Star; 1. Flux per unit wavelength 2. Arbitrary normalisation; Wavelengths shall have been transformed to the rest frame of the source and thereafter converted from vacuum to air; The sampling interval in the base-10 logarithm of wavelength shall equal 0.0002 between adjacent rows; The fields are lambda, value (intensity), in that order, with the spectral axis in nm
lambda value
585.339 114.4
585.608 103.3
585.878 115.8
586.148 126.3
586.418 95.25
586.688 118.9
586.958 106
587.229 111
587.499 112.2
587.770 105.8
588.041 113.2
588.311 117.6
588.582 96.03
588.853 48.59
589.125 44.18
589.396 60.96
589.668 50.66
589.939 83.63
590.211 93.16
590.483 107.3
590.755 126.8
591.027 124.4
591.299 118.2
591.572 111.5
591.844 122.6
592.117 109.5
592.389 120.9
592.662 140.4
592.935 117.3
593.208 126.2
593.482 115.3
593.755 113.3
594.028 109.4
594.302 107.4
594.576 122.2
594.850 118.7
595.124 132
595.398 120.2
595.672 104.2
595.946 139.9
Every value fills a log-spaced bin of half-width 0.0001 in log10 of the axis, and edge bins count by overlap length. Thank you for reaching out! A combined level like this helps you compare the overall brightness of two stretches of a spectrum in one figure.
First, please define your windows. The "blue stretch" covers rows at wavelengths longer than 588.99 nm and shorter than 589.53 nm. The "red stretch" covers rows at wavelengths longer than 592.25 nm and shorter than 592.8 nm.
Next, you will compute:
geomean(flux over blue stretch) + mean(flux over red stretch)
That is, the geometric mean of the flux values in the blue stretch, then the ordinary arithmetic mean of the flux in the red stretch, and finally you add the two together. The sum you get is 183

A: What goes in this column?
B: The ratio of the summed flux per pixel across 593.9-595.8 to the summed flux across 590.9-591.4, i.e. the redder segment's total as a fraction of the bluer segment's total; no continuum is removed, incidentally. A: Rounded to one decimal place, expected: 3.4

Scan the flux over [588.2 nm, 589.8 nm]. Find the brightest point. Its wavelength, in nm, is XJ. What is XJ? 588.311 nm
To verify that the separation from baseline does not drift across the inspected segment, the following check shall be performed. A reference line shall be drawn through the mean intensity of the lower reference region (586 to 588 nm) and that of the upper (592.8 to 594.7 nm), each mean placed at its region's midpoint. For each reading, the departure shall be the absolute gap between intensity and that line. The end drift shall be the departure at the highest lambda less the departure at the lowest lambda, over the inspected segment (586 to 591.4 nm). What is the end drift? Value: -12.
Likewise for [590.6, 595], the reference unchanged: -11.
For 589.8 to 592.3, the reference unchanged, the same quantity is -24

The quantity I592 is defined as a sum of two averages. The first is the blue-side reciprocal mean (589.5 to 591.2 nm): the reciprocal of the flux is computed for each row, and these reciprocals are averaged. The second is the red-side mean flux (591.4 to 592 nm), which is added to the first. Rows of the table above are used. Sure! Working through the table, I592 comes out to 117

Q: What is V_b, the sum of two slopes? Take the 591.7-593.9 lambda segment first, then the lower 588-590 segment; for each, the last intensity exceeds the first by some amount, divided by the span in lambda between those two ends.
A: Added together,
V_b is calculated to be -20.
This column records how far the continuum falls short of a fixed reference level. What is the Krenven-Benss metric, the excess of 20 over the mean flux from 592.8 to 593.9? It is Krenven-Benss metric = -98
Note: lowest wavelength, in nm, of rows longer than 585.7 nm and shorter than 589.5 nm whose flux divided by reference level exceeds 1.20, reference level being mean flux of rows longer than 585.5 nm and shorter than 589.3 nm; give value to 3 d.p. 586.148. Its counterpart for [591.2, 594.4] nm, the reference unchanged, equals 591.844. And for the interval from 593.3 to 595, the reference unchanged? 594.576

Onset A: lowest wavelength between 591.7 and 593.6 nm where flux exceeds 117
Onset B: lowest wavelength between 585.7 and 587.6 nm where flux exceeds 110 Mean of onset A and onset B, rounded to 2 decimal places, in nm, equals 588.86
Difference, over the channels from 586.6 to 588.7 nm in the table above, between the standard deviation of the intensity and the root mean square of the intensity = -103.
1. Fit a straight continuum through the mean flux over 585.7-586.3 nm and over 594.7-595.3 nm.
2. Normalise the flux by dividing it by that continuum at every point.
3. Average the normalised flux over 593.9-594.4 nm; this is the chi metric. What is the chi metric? 0.87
